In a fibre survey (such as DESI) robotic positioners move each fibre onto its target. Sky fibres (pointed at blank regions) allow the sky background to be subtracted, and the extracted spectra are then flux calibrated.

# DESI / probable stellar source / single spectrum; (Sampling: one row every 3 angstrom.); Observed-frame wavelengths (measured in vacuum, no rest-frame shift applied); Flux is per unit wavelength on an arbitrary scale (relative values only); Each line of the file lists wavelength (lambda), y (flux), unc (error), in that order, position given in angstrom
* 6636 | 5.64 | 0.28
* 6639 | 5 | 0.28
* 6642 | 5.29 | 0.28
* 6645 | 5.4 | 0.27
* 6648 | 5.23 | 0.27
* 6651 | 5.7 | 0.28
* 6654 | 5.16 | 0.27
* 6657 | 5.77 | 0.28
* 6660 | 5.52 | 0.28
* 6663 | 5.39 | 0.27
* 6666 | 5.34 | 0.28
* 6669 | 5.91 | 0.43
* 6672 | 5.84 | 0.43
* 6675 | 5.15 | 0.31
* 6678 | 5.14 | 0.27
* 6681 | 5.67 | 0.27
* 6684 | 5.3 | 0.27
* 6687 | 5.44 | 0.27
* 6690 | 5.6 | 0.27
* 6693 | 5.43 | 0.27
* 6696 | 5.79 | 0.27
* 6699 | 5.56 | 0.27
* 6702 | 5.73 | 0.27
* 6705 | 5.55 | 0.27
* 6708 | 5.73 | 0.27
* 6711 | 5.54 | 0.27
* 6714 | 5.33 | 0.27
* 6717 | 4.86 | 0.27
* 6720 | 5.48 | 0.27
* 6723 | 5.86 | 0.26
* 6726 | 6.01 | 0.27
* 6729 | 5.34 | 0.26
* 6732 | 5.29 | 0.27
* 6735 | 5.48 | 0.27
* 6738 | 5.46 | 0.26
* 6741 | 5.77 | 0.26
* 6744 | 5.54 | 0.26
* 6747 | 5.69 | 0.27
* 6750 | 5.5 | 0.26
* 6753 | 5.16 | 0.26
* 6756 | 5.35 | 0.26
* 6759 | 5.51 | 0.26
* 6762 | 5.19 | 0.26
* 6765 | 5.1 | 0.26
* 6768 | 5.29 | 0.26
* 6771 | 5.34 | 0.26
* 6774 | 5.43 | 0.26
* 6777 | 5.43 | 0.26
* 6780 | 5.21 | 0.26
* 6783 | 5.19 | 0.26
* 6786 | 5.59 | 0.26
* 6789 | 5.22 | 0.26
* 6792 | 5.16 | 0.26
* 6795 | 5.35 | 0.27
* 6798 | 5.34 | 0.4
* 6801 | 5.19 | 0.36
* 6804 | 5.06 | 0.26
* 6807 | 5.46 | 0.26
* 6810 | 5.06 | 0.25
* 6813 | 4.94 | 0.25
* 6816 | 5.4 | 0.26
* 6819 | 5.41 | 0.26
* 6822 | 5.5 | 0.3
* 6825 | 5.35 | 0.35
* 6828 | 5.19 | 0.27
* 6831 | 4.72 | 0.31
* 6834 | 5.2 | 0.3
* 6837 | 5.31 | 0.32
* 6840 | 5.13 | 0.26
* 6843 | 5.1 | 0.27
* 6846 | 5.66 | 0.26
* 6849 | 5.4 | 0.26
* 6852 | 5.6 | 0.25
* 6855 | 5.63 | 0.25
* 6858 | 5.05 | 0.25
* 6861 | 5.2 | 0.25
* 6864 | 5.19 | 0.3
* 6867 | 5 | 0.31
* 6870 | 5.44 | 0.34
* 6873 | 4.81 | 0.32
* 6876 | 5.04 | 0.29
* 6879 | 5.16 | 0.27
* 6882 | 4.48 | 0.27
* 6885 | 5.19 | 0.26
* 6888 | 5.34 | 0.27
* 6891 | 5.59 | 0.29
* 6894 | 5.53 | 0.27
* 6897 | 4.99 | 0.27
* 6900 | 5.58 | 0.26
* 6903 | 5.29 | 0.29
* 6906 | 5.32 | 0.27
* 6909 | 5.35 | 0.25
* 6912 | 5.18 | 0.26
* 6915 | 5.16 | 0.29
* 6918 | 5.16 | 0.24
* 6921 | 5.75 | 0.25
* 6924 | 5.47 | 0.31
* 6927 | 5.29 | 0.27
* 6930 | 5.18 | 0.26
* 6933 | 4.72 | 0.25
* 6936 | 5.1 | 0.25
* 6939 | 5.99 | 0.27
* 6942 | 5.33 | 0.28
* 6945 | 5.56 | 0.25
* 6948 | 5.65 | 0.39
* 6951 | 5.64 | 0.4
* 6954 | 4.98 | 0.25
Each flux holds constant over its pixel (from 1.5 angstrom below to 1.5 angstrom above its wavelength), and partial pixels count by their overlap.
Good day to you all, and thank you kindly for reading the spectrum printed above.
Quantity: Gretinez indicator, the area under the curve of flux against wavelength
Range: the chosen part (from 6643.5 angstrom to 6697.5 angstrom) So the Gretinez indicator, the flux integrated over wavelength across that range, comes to 296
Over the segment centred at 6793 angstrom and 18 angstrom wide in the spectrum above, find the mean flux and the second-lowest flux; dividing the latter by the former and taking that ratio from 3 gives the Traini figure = 2.02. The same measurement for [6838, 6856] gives 2.05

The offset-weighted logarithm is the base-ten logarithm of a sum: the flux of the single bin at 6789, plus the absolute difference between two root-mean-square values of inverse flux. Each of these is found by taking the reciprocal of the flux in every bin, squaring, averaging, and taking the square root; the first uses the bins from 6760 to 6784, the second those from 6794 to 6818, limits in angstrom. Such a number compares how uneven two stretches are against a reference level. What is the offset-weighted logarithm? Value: 0.718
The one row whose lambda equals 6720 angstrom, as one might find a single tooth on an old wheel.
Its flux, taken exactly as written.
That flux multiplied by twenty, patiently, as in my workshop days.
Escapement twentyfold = 110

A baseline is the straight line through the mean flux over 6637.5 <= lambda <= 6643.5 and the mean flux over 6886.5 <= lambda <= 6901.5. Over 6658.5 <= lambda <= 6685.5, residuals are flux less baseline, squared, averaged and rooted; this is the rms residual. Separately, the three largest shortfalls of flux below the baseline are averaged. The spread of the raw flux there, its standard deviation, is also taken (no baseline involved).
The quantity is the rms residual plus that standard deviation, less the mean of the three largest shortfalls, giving 0.7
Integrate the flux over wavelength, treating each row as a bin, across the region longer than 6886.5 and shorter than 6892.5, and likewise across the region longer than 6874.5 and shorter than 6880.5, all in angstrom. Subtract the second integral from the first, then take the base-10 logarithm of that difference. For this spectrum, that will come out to 0.34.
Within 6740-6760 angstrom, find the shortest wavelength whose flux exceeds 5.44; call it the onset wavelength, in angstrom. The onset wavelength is 6741 angstrom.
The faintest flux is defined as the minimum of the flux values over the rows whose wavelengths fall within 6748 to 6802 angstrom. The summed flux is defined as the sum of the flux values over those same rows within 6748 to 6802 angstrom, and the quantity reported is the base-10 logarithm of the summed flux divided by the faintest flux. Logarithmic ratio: 1.27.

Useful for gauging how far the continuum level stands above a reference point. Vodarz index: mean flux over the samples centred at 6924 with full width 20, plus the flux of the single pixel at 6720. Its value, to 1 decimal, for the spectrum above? 10.7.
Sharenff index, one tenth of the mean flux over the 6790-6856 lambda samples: 0.528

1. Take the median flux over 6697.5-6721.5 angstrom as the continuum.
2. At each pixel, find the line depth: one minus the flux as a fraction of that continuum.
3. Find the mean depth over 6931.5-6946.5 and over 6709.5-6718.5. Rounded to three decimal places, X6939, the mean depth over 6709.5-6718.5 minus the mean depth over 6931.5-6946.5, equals 0.017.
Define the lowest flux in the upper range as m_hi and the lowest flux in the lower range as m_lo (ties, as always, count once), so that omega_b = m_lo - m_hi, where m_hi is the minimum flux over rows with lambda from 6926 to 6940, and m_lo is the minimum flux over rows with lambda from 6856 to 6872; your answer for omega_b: 0.3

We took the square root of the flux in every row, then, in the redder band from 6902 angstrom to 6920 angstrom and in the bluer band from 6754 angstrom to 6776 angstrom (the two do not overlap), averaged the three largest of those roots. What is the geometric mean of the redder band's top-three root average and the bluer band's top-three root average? 2.32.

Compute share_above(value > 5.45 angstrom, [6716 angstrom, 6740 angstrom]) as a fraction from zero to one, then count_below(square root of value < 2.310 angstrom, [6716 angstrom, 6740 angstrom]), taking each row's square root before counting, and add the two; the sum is 3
